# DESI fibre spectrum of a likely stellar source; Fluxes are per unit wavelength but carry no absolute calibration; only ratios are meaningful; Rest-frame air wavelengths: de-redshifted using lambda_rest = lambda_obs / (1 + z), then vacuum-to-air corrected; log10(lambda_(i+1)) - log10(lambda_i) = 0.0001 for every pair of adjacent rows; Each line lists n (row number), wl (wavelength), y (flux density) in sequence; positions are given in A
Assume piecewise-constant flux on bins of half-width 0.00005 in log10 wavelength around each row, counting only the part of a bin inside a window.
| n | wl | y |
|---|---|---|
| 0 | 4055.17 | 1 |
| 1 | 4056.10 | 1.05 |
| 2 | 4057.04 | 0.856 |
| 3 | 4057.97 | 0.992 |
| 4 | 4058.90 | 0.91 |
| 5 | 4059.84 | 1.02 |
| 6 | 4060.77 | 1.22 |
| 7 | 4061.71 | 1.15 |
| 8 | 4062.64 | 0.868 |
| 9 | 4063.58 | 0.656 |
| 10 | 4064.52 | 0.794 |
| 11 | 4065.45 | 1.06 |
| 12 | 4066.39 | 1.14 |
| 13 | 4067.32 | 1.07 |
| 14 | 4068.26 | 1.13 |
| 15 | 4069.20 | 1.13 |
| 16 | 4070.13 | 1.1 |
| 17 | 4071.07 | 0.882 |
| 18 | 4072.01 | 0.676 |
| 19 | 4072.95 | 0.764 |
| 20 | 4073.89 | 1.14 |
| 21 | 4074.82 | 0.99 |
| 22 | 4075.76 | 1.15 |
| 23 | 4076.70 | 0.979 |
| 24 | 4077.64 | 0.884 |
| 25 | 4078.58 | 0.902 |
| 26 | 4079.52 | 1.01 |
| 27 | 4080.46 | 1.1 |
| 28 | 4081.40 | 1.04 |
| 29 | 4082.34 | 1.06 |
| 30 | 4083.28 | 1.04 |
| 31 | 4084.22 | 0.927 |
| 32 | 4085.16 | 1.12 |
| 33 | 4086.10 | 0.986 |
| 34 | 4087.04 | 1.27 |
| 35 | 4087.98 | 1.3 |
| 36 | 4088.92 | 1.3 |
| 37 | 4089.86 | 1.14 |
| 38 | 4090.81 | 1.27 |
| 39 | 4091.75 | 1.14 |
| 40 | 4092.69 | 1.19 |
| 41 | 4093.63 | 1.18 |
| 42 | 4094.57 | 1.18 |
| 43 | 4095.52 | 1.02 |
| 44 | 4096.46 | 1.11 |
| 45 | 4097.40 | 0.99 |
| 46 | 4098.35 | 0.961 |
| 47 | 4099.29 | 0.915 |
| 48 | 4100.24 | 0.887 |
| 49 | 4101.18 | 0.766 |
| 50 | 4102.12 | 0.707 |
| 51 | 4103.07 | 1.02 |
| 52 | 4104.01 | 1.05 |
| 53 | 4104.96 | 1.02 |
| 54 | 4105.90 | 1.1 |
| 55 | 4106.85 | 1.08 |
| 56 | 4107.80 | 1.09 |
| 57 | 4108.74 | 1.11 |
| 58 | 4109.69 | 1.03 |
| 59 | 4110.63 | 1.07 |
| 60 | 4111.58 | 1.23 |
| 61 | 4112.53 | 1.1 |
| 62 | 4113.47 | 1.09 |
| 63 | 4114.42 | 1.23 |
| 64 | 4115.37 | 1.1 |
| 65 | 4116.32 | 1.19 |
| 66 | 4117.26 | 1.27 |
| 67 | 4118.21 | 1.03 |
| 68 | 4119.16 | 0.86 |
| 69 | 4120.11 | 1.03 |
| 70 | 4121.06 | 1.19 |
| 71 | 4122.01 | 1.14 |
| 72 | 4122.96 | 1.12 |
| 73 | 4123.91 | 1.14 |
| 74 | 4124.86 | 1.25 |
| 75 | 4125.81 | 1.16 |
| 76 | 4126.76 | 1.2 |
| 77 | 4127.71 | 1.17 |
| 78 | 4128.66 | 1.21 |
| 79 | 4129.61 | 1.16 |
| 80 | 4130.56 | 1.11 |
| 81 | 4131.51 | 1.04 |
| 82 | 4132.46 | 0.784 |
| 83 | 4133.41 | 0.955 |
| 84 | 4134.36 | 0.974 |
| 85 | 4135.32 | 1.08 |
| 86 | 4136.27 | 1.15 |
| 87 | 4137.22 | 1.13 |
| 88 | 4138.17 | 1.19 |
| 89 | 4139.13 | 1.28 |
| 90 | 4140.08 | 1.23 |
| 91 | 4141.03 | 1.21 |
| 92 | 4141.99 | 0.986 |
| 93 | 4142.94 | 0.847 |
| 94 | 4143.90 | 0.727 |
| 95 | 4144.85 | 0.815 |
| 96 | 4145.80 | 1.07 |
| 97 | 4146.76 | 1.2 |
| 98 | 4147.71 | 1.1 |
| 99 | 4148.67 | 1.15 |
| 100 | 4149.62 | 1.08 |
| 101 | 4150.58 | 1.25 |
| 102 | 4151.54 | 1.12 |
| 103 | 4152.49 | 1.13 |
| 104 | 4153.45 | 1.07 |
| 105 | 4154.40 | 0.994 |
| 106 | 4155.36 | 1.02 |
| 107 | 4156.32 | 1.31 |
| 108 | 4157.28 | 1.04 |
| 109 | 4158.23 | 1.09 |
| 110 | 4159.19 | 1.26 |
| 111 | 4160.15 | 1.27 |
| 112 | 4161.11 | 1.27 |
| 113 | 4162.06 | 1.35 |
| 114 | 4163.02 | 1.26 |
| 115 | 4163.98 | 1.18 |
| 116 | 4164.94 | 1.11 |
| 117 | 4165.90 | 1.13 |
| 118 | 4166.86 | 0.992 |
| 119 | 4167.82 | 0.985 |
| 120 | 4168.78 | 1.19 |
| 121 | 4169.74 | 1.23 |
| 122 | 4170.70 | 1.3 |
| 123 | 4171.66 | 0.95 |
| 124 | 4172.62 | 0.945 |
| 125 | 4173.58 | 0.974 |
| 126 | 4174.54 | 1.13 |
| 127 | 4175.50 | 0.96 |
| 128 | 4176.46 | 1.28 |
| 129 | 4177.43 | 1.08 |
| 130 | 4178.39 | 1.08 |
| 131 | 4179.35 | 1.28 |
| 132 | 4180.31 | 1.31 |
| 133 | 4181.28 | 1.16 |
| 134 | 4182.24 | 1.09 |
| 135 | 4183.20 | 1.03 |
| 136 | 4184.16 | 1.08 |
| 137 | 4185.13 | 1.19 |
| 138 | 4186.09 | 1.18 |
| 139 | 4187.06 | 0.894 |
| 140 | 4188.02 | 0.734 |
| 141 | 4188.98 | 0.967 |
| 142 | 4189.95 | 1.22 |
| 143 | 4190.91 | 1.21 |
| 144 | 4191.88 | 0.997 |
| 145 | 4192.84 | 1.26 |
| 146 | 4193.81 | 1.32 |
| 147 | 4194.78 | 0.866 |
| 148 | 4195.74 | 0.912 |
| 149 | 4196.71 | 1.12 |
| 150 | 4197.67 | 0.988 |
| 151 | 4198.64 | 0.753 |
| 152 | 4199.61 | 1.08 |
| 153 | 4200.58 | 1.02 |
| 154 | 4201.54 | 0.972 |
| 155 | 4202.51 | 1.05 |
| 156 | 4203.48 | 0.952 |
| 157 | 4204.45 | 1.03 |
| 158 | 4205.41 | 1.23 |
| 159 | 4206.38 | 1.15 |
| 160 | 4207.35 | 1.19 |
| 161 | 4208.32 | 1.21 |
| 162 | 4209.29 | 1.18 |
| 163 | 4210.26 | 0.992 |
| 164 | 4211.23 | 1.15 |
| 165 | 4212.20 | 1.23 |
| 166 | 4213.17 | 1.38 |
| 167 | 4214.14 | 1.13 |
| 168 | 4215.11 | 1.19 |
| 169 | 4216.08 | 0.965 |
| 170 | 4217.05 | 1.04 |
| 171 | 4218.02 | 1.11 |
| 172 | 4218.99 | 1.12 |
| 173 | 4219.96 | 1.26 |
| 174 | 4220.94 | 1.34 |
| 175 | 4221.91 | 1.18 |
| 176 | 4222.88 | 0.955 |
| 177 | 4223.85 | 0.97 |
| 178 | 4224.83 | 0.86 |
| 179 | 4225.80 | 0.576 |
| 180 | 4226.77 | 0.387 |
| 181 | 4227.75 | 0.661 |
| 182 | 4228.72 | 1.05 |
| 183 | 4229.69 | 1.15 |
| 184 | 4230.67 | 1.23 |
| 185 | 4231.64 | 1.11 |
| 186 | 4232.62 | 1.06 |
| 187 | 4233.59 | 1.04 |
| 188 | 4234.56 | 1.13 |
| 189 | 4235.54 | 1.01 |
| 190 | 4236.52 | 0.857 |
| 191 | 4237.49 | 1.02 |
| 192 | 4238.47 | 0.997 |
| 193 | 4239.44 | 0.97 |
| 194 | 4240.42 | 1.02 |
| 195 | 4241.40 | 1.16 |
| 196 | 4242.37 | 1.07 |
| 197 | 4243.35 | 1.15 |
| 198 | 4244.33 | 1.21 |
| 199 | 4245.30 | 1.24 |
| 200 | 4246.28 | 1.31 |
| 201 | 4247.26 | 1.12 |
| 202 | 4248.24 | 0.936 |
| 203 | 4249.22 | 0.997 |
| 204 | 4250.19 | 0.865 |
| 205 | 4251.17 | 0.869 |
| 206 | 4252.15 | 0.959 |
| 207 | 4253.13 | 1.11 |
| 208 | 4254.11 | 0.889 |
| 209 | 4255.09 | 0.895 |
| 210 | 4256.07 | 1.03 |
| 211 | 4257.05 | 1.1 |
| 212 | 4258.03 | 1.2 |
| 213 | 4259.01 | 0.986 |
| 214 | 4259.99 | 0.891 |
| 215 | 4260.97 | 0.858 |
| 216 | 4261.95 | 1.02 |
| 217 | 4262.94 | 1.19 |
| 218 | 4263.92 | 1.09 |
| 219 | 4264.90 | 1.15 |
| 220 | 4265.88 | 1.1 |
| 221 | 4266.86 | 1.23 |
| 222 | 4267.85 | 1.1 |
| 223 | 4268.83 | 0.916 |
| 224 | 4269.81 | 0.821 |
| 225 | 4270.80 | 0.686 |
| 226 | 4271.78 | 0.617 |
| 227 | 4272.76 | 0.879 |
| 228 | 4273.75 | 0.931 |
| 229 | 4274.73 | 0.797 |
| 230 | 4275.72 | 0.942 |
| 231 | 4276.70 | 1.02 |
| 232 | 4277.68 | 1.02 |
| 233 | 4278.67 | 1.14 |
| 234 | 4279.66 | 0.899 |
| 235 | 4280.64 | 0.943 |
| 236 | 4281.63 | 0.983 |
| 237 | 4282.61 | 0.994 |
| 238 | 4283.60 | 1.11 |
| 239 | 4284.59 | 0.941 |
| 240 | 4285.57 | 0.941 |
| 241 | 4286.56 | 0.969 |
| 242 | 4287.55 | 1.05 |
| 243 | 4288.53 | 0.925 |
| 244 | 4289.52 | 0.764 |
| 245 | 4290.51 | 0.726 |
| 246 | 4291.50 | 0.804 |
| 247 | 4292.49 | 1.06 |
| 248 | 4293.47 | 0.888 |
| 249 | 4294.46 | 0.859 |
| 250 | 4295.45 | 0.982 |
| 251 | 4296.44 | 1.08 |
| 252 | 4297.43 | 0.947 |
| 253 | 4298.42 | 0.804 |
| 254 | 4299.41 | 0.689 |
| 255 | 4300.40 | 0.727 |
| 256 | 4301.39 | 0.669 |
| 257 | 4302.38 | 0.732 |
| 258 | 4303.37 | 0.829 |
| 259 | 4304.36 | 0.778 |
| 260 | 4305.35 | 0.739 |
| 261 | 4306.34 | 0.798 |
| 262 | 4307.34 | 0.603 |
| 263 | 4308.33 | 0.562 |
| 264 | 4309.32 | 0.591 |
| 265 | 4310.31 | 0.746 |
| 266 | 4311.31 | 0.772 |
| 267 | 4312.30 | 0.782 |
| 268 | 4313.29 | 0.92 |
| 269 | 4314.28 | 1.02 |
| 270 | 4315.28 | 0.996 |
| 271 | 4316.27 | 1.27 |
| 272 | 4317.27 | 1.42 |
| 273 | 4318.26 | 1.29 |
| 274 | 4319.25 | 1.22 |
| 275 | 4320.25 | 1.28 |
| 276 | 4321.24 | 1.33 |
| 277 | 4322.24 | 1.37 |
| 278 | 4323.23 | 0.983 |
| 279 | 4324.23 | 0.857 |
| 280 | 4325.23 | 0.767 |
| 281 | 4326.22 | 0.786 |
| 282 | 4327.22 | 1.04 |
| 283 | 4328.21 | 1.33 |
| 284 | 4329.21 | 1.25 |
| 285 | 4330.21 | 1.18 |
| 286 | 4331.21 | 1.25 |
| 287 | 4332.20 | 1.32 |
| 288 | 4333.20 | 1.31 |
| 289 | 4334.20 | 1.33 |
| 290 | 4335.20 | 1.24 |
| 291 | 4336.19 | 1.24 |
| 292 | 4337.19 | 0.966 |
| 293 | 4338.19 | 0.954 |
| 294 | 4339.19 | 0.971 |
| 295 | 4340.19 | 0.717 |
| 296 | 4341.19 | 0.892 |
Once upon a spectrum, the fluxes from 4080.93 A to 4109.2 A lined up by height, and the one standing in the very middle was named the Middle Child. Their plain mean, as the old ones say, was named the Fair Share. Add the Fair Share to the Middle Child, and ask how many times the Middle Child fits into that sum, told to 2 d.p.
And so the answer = 2.00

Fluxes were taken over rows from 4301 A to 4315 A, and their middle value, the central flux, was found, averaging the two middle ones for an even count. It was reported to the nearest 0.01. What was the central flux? 0.76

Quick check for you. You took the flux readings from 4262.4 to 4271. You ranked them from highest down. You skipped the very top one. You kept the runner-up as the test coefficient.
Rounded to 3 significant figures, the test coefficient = 1.19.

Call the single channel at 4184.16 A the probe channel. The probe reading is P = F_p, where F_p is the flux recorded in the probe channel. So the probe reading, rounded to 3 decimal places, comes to 1.080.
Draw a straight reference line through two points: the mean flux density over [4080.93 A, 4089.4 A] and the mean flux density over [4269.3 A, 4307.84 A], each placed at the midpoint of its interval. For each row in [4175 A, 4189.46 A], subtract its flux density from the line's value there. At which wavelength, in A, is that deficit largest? 4188.02 A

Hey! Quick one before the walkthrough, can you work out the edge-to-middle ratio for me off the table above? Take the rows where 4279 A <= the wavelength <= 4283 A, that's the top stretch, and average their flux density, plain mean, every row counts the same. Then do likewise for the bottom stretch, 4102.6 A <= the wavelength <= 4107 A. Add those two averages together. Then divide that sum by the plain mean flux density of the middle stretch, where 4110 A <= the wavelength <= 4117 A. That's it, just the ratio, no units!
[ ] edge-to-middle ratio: 1.76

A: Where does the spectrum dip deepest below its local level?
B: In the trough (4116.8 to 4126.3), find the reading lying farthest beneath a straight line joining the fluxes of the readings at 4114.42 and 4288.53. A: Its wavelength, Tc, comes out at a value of 4119.16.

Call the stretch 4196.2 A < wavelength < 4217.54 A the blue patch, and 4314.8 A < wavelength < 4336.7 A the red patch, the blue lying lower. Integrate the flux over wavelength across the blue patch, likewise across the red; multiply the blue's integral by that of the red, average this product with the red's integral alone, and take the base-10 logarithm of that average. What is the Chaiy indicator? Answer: 2.50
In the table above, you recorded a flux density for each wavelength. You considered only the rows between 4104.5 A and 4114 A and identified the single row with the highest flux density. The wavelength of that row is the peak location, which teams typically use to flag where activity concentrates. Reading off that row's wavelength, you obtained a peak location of 4111.58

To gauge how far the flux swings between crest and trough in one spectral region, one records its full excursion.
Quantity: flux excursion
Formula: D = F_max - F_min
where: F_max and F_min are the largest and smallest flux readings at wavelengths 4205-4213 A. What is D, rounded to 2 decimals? 0.24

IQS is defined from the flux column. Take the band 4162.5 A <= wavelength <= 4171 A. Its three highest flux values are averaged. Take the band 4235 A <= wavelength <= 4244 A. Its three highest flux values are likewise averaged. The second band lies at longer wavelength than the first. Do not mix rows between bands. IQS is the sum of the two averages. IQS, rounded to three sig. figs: 2.39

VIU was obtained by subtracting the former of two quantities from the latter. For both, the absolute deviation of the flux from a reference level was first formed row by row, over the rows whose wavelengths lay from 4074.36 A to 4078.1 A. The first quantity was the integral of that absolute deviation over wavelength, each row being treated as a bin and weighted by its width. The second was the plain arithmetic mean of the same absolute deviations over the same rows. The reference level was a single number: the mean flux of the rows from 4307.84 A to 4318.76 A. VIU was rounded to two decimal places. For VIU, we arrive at -0.24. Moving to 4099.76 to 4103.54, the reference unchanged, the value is -0.38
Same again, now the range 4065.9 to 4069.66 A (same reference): -0.48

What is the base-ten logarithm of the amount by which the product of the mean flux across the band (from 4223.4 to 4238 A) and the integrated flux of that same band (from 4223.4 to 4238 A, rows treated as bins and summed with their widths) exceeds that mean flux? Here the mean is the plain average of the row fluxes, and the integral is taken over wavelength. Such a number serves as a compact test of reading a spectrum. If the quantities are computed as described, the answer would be 1.1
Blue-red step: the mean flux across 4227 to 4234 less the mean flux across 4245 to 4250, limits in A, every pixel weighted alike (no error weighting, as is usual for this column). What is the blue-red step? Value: -0.08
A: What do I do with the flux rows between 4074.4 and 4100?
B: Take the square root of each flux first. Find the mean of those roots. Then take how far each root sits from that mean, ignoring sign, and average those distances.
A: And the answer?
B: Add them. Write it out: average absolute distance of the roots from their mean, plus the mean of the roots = 1.09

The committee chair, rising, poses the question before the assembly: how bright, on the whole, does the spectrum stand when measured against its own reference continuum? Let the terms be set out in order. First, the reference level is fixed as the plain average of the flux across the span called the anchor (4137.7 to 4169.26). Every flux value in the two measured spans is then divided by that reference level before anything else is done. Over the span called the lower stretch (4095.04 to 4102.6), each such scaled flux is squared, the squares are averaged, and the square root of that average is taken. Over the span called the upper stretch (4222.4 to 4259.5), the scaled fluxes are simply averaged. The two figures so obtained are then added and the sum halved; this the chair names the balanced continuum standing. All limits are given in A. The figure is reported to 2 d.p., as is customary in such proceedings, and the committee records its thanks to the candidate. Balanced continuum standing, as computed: 0.86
